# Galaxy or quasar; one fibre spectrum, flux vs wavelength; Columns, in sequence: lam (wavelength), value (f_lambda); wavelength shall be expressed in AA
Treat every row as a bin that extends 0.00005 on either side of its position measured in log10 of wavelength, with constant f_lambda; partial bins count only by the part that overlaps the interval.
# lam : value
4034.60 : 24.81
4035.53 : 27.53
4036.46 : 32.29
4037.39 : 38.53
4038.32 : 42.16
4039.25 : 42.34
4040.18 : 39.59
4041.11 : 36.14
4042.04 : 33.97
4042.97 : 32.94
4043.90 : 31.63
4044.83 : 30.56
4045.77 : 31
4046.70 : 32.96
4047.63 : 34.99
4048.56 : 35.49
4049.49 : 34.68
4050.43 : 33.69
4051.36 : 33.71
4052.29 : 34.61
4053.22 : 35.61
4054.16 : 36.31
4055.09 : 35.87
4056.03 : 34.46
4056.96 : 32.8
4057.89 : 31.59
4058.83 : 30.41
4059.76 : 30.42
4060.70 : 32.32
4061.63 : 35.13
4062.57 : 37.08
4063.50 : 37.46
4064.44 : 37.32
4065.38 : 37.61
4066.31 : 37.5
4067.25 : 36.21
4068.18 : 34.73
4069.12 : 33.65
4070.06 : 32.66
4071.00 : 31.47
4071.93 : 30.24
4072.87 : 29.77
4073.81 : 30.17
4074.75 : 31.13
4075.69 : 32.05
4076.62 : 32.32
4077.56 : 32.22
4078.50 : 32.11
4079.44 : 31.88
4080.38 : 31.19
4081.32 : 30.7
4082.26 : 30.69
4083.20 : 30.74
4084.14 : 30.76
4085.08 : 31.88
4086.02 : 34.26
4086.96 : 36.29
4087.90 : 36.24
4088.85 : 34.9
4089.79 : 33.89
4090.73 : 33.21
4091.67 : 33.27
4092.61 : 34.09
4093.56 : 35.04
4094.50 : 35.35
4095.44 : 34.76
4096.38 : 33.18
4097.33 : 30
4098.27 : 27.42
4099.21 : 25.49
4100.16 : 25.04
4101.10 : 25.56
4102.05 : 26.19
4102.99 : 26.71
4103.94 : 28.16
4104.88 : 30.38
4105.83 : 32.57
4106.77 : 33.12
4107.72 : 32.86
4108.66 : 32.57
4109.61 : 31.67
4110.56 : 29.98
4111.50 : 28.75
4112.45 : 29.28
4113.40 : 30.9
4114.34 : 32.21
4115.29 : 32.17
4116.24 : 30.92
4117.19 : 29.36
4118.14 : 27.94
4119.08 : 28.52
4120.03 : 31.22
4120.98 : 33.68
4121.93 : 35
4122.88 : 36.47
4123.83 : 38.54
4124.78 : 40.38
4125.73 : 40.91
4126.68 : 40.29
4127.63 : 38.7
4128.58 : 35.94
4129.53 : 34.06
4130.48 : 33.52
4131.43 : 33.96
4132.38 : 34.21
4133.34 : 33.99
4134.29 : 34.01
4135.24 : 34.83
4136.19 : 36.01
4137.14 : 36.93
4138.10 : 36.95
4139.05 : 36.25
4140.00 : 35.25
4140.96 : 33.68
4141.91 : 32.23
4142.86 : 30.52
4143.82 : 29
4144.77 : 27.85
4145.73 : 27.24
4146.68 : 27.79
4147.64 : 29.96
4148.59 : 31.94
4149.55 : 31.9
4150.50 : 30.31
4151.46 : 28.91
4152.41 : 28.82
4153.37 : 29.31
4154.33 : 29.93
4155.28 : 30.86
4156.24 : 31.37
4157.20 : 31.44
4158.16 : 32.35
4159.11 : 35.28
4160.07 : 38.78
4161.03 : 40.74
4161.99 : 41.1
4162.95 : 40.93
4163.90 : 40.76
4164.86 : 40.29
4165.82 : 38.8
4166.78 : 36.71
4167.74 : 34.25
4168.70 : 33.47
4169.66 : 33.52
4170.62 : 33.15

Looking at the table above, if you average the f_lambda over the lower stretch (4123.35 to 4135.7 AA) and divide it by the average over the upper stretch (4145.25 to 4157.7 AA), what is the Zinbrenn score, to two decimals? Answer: 1.21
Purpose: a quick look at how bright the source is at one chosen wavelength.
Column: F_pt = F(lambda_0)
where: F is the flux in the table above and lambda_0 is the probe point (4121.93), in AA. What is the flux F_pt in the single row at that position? 35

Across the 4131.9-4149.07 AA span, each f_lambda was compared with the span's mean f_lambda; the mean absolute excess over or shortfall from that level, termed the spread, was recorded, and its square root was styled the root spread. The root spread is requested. 1.67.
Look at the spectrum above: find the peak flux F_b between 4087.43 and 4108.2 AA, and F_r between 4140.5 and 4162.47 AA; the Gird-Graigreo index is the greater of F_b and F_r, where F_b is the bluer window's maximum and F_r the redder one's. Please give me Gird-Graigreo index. 41.1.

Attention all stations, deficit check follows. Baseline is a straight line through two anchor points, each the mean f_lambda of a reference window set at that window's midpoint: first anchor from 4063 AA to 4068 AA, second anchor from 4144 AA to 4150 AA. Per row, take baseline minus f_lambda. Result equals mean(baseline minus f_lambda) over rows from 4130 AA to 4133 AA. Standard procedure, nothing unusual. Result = -3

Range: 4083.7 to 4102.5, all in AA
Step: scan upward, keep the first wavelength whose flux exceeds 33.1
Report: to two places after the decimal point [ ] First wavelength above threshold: 4086.02 AA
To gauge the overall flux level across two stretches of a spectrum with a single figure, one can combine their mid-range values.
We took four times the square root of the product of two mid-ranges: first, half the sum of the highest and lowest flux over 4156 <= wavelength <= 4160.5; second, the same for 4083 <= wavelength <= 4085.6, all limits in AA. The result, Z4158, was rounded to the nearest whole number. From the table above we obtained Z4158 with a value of 133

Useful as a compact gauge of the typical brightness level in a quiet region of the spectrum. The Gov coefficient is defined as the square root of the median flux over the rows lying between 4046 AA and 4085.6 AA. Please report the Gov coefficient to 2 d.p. 5.72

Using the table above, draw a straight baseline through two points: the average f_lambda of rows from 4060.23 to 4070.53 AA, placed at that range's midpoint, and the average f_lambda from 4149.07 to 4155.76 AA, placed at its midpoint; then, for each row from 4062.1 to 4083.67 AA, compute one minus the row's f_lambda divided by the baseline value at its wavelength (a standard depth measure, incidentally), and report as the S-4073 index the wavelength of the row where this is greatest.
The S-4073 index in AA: 4072.87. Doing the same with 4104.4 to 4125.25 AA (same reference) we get 4118.14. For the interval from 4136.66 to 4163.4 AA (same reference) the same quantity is 4145.73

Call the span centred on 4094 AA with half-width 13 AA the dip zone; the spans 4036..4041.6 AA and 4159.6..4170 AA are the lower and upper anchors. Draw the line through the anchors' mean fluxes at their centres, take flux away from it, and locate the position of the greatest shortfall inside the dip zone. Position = 4100.16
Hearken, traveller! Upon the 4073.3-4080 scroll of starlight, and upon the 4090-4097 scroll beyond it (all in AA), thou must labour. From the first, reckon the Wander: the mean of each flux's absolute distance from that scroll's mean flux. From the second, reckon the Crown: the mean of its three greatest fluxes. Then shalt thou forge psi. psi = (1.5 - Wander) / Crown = 0.026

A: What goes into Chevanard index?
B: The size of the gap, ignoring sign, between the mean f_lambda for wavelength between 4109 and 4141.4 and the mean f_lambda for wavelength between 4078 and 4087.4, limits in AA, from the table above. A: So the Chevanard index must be 2.0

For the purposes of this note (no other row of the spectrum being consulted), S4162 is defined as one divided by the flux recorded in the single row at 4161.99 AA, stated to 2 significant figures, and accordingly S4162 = 0.024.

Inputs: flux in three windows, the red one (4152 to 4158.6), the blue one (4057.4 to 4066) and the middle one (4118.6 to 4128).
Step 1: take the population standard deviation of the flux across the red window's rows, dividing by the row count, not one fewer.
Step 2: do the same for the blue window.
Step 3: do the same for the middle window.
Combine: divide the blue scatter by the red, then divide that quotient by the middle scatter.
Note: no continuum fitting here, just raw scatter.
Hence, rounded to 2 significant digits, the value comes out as 0.63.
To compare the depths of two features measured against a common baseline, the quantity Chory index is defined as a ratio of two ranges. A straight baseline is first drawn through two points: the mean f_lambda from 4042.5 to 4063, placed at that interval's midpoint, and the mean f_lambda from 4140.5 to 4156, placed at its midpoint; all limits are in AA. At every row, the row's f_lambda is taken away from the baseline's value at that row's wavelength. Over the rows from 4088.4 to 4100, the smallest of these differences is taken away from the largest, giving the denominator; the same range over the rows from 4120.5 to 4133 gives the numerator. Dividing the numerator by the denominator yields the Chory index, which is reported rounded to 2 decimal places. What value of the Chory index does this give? 0.76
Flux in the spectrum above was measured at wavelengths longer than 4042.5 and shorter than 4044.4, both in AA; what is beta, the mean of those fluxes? 32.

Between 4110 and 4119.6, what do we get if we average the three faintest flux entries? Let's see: 28.4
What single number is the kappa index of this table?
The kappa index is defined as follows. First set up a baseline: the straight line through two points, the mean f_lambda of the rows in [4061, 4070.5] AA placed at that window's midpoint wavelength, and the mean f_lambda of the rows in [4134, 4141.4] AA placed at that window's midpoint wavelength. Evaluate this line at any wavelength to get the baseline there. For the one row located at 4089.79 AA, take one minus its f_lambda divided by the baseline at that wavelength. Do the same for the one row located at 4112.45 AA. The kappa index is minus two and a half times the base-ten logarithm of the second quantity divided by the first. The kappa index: -1.3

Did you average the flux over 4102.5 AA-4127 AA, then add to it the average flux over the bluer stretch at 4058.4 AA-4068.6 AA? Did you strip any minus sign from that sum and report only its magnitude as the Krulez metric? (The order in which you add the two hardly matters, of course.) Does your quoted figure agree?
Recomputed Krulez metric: 67.6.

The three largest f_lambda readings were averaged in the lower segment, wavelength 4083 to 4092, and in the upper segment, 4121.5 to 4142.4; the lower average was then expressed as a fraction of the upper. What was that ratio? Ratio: 0.88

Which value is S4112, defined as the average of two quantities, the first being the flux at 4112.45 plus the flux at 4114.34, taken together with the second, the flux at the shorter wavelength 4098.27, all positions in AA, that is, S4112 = 44.5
